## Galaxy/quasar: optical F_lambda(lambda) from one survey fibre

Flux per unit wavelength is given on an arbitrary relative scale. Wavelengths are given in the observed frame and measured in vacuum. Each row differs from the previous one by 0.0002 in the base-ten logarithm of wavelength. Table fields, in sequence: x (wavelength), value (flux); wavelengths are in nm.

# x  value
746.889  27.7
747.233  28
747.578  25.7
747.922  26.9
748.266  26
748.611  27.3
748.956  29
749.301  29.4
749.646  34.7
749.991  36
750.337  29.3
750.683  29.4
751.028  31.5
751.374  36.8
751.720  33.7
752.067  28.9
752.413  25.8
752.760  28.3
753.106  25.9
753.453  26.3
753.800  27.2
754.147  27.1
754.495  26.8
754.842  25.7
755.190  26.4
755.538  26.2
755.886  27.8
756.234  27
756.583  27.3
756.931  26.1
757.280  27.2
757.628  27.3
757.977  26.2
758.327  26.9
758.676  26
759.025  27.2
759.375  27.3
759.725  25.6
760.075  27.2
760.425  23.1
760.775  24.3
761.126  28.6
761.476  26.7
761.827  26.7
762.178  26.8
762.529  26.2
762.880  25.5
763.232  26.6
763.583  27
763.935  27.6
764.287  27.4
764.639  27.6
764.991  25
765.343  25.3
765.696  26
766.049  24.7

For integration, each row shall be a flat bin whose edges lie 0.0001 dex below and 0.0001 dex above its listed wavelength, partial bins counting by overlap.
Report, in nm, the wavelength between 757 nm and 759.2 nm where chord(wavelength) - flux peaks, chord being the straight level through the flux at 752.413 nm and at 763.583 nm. 758.676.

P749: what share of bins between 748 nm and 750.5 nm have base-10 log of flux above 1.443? 0.71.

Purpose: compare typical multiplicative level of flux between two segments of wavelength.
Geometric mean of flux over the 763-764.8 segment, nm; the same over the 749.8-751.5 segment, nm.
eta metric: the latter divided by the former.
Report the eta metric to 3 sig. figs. 1.19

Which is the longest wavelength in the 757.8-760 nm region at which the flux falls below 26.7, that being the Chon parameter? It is 759.725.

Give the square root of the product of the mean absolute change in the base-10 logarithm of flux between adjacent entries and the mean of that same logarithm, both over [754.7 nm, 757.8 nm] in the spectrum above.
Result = 0.13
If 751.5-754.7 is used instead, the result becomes 0.20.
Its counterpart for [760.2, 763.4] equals 0.17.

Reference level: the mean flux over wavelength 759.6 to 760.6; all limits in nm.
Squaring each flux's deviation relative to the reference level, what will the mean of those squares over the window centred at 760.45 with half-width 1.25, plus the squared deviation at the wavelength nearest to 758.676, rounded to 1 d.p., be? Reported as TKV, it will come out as 4.3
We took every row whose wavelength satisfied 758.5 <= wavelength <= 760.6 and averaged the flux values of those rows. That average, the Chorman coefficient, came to 26.1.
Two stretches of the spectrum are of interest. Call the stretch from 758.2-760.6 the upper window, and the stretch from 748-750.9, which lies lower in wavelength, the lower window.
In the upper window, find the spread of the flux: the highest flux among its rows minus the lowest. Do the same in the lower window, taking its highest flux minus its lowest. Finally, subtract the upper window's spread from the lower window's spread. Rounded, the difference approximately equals 6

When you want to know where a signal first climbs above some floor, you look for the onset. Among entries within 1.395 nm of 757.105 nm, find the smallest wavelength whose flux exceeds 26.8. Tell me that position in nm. 755.886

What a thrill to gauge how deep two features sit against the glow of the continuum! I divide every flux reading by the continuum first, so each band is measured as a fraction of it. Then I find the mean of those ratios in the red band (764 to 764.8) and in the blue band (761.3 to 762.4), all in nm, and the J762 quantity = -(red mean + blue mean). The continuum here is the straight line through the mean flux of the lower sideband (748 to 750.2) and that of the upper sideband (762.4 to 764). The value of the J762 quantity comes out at -2.04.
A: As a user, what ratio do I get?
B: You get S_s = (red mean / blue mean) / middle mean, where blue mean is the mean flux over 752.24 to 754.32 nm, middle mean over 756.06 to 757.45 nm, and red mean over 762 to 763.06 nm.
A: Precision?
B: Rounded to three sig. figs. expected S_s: 0.0363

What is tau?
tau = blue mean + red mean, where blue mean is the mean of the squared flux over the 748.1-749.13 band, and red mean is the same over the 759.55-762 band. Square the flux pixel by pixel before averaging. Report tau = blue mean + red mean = 1435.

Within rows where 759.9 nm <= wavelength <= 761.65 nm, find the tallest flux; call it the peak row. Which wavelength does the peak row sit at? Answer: 761.126 nm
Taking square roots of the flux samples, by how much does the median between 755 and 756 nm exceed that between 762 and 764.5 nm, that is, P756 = -0.04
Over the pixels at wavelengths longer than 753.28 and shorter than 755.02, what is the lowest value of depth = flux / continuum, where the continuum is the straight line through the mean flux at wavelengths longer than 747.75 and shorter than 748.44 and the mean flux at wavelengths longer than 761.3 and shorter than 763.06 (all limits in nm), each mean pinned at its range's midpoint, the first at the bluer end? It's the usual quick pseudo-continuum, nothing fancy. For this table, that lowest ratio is 0.97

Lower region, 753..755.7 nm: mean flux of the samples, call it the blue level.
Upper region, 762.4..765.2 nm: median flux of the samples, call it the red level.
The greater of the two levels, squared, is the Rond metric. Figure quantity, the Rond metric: 718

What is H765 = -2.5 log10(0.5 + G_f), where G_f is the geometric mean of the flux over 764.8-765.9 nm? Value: -3.53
